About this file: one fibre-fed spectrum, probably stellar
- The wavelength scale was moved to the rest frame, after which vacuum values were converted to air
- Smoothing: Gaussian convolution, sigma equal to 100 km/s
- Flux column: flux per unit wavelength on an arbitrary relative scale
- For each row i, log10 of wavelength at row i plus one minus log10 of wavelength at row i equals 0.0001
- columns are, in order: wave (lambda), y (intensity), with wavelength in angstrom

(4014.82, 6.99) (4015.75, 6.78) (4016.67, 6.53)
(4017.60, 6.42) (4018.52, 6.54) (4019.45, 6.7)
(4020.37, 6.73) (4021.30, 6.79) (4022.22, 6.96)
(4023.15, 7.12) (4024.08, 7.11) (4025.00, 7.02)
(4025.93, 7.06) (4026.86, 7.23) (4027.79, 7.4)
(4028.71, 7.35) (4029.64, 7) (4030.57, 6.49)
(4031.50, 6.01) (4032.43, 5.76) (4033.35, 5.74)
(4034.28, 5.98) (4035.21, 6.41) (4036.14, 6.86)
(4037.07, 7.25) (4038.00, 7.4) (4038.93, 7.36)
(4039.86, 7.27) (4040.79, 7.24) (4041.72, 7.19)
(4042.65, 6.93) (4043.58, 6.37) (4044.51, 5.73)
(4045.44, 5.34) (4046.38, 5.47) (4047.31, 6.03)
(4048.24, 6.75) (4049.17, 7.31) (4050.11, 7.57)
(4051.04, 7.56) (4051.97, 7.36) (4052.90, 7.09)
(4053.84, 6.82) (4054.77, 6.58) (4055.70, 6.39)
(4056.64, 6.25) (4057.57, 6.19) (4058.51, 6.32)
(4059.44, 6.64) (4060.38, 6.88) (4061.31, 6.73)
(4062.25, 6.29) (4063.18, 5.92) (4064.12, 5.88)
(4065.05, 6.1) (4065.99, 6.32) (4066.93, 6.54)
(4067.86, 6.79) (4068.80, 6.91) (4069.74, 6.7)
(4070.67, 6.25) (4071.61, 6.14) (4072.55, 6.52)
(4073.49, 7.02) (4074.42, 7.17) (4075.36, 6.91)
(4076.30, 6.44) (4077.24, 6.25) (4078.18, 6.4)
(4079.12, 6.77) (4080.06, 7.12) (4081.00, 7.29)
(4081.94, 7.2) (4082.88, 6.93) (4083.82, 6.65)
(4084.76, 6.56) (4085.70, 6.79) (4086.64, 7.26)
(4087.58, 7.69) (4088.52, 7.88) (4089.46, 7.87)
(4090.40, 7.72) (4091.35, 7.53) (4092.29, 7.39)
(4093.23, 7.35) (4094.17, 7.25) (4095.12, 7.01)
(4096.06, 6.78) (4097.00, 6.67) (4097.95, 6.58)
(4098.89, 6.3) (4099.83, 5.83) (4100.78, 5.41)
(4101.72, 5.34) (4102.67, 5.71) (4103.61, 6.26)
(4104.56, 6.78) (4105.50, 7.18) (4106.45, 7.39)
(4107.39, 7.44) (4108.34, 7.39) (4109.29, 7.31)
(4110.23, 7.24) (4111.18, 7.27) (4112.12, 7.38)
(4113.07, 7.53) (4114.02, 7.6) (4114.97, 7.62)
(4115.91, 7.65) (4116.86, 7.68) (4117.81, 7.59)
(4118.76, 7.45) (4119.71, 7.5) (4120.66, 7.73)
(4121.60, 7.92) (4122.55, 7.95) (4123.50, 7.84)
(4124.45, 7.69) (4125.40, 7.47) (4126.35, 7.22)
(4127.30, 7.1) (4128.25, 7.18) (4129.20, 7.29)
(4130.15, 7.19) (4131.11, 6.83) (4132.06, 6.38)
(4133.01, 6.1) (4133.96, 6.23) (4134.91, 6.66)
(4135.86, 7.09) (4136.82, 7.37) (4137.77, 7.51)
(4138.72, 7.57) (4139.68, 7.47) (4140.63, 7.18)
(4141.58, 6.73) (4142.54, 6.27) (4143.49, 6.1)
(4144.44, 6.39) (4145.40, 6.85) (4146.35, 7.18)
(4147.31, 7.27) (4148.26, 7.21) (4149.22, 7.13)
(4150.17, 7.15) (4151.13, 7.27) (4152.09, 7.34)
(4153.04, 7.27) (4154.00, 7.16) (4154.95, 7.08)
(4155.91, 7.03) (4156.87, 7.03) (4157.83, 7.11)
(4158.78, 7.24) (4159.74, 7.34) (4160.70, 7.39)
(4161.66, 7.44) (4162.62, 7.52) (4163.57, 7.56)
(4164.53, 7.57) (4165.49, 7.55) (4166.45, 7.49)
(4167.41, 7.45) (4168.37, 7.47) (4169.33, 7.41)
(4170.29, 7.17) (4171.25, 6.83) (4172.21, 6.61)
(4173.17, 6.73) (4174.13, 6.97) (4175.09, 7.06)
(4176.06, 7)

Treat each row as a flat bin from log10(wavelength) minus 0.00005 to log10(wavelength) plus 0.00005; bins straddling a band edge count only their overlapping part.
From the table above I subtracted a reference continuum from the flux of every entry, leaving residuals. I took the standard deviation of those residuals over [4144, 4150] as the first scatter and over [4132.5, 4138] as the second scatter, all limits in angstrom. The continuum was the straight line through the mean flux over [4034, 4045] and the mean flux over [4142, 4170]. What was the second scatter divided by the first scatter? 1.8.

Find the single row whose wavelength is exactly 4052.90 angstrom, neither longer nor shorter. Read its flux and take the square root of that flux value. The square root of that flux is 2.66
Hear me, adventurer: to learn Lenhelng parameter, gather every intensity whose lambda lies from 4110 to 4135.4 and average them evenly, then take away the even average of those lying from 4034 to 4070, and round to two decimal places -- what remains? 0.67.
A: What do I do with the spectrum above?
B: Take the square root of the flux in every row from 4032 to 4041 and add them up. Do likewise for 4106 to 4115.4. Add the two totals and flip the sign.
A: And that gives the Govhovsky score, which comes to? -53.1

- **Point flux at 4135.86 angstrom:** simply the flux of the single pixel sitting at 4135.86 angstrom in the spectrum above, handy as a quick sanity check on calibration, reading 7.09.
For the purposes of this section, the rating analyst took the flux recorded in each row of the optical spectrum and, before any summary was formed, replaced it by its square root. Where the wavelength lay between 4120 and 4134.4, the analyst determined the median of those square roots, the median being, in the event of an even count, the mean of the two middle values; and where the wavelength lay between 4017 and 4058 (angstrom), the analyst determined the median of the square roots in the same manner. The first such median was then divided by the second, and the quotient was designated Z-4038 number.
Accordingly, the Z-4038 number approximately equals 1.03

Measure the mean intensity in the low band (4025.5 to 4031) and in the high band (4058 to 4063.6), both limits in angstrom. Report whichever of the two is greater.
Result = 7.09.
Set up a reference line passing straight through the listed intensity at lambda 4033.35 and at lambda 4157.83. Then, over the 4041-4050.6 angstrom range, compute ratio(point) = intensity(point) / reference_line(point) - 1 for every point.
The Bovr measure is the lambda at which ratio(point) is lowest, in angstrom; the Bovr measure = 4045.44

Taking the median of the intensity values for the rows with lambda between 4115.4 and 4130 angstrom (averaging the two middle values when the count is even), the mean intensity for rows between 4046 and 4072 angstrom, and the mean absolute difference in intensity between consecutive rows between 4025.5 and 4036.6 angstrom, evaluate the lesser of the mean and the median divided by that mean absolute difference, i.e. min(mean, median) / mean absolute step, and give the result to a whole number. 23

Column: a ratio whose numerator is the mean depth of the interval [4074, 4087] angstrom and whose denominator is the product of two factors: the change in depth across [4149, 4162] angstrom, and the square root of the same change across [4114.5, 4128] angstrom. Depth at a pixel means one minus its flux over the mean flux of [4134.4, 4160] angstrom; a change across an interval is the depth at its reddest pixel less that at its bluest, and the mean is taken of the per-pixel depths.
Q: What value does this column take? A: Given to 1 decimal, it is -2.8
